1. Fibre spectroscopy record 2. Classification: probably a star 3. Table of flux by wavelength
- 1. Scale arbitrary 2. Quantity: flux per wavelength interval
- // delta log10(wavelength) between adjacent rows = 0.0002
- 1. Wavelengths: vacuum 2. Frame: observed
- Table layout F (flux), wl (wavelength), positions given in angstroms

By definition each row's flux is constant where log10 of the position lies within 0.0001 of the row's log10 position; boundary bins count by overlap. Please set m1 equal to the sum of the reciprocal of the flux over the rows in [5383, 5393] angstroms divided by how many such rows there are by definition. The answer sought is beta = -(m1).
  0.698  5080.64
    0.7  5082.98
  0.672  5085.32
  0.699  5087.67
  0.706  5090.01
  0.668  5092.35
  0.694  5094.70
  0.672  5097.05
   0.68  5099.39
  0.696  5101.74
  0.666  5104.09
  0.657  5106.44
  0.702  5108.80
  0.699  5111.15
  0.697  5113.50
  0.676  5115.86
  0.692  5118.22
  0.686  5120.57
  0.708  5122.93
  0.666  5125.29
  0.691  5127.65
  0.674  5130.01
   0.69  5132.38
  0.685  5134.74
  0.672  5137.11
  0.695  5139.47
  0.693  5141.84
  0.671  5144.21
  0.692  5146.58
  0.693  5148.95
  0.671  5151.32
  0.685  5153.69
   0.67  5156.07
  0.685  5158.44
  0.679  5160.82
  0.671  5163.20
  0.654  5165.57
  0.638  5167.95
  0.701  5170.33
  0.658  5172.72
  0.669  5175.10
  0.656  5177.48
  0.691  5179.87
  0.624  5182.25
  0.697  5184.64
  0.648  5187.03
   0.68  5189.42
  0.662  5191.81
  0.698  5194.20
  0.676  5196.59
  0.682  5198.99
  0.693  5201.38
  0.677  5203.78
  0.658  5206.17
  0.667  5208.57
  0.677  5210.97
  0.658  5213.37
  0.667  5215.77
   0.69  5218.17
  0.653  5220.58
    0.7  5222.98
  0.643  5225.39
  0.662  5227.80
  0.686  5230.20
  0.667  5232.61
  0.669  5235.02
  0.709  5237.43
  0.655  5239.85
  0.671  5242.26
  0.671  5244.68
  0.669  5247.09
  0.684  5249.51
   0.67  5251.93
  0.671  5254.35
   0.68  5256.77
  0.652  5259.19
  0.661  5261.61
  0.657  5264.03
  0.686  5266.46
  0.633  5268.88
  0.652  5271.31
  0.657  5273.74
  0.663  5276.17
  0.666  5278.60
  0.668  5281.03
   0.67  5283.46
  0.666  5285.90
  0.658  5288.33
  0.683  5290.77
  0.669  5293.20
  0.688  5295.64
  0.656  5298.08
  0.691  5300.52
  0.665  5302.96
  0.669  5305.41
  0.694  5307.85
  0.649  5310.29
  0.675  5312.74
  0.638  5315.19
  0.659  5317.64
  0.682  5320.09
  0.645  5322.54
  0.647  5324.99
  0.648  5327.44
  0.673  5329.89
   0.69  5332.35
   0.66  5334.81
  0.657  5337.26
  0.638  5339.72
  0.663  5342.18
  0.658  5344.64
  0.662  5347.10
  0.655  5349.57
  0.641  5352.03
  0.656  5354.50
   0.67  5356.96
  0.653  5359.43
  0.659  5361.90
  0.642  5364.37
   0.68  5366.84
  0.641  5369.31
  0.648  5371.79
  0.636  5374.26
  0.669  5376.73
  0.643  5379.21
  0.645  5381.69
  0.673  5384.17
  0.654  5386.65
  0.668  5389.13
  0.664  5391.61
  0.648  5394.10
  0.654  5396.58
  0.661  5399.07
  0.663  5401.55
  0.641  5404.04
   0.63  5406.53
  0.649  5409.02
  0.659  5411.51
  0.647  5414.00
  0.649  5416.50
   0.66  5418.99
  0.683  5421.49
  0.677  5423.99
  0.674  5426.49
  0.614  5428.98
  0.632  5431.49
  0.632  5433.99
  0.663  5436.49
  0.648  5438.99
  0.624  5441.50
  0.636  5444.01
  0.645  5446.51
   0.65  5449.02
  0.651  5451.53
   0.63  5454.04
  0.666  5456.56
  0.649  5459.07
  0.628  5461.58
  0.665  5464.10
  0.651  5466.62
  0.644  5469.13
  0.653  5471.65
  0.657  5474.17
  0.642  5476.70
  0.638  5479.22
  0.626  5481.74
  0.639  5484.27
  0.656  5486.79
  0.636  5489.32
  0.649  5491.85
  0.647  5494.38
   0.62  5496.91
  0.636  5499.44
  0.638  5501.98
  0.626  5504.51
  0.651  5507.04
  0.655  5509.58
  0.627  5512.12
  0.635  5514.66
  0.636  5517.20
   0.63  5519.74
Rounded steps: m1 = 1.504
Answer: -1.50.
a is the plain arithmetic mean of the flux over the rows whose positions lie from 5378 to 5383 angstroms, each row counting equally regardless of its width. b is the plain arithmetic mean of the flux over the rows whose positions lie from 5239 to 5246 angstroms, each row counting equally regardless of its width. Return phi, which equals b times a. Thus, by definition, 0.429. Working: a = 0.64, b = 0.6657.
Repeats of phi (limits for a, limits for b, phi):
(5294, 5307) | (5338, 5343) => 0.438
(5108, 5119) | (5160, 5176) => 0.462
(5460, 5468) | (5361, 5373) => 0.424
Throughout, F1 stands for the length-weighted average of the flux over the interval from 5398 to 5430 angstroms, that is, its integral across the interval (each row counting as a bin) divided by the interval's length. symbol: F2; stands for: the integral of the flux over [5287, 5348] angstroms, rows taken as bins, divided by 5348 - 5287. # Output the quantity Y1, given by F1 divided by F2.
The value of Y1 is 0.99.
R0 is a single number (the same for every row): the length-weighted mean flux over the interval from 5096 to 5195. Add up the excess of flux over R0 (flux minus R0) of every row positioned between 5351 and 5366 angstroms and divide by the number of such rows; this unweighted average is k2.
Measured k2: -0.025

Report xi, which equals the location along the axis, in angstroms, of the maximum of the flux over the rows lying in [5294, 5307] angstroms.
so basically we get 5300.52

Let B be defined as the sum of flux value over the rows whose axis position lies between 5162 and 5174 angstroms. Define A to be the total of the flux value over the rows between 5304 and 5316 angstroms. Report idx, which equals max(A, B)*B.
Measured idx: 11.0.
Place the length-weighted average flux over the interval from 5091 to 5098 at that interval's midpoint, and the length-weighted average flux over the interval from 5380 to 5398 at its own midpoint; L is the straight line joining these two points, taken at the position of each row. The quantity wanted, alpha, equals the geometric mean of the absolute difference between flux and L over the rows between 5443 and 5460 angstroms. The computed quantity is 0.007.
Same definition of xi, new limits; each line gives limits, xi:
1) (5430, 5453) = 5436.49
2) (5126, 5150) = 5139.47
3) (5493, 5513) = 5509.58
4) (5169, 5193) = 5170.33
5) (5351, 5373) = 5366.84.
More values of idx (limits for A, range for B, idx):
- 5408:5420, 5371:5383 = 10.6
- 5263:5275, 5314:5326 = 10.7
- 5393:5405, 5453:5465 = 10.6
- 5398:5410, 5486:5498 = 10.4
